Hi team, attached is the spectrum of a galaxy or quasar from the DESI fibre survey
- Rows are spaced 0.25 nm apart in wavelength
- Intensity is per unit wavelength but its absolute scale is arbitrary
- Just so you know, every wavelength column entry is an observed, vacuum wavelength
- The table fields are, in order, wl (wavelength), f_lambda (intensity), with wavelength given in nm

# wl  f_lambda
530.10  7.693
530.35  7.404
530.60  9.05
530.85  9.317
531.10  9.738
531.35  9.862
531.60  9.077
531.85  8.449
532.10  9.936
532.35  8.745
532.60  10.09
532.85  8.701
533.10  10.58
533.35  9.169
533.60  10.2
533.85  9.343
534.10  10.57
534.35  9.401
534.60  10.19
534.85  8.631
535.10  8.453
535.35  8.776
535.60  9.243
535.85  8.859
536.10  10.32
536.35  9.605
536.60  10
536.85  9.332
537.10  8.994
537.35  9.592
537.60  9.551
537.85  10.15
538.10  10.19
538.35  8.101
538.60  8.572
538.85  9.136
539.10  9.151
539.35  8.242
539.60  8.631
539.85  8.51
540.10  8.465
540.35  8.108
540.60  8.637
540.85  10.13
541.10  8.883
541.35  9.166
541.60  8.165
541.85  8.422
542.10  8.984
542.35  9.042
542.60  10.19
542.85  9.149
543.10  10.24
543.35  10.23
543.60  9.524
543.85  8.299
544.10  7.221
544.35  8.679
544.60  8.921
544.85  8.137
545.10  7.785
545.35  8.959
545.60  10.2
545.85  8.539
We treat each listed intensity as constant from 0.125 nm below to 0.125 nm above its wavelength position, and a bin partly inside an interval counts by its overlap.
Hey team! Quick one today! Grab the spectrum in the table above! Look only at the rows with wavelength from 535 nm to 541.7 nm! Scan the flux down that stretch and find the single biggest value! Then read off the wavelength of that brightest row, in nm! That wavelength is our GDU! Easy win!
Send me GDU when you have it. 536.10 nm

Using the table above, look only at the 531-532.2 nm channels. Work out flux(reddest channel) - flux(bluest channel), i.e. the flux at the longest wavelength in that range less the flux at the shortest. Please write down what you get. 0.20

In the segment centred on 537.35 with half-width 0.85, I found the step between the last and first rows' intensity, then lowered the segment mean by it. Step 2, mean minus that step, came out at 9.5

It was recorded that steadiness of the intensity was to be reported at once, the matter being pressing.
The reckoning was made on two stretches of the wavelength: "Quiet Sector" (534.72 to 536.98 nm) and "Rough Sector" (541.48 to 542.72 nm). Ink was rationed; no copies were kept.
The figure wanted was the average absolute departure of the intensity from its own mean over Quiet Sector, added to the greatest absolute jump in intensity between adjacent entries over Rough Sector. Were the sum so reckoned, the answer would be 1.7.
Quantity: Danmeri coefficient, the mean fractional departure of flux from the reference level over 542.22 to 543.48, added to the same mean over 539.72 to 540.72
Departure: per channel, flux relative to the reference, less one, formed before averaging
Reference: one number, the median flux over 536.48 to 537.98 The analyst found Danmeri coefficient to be -0.10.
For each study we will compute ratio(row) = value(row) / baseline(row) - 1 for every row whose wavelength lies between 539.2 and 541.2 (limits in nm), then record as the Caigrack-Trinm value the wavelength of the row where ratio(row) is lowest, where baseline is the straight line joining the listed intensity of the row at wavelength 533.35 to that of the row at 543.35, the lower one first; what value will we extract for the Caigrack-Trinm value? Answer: 540.35 nm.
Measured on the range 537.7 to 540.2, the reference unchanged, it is 538.35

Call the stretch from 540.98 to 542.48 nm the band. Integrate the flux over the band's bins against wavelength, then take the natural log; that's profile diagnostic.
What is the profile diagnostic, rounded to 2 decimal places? 2.58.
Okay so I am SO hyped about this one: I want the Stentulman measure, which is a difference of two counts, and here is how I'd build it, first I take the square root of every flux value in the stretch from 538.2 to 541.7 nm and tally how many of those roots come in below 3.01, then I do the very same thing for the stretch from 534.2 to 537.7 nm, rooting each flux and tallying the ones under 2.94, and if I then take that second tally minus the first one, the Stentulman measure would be -8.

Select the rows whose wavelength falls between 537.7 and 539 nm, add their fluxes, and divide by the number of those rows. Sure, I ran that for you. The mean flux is 9.23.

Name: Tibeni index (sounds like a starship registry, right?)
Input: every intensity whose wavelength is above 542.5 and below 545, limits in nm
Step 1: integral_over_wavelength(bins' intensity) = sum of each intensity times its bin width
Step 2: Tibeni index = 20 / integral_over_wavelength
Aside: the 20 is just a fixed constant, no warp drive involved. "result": 0.9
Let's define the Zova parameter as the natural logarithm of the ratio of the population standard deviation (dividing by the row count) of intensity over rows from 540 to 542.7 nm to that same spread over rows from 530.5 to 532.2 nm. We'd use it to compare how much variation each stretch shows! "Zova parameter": 0.30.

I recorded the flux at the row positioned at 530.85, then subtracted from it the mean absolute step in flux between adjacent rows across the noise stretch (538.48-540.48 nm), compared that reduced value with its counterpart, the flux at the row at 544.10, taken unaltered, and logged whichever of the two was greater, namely 9.0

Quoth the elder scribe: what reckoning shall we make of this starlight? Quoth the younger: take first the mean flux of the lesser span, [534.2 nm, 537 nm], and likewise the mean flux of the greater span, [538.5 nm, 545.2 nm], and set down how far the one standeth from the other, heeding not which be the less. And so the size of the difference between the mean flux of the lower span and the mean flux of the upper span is 0.51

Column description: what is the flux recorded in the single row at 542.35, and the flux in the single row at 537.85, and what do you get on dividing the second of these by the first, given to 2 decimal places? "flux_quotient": 1.12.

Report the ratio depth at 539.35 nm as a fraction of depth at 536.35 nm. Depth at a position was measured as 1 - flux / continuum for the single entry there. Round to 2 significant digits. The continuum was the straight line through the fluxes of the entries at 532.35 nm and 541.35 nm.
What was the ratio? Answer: -1.2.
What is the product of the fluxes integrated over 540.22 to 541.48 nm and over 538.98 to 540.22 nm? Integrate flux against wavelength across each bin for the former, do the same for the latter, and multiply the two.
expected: 121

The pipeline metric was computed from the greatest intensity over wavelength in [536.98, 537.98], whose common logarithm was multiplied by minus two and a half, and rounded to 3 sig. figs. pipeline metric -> -2.52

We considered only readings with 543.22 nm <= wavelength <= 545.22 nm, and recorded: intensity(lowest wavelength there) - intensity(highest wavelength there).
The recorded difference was 2.4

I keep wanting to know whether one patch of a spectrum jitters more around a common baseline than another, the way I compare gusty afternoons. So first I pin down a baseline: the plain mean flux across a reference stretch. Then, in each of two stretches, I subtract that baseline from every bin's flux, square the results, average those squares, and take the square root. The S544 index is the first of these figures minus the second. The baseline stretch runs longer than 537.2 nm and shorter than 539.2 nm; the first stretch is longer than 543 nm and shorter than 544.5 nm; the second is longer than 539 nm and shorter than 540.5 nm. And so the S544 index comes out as 0.27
